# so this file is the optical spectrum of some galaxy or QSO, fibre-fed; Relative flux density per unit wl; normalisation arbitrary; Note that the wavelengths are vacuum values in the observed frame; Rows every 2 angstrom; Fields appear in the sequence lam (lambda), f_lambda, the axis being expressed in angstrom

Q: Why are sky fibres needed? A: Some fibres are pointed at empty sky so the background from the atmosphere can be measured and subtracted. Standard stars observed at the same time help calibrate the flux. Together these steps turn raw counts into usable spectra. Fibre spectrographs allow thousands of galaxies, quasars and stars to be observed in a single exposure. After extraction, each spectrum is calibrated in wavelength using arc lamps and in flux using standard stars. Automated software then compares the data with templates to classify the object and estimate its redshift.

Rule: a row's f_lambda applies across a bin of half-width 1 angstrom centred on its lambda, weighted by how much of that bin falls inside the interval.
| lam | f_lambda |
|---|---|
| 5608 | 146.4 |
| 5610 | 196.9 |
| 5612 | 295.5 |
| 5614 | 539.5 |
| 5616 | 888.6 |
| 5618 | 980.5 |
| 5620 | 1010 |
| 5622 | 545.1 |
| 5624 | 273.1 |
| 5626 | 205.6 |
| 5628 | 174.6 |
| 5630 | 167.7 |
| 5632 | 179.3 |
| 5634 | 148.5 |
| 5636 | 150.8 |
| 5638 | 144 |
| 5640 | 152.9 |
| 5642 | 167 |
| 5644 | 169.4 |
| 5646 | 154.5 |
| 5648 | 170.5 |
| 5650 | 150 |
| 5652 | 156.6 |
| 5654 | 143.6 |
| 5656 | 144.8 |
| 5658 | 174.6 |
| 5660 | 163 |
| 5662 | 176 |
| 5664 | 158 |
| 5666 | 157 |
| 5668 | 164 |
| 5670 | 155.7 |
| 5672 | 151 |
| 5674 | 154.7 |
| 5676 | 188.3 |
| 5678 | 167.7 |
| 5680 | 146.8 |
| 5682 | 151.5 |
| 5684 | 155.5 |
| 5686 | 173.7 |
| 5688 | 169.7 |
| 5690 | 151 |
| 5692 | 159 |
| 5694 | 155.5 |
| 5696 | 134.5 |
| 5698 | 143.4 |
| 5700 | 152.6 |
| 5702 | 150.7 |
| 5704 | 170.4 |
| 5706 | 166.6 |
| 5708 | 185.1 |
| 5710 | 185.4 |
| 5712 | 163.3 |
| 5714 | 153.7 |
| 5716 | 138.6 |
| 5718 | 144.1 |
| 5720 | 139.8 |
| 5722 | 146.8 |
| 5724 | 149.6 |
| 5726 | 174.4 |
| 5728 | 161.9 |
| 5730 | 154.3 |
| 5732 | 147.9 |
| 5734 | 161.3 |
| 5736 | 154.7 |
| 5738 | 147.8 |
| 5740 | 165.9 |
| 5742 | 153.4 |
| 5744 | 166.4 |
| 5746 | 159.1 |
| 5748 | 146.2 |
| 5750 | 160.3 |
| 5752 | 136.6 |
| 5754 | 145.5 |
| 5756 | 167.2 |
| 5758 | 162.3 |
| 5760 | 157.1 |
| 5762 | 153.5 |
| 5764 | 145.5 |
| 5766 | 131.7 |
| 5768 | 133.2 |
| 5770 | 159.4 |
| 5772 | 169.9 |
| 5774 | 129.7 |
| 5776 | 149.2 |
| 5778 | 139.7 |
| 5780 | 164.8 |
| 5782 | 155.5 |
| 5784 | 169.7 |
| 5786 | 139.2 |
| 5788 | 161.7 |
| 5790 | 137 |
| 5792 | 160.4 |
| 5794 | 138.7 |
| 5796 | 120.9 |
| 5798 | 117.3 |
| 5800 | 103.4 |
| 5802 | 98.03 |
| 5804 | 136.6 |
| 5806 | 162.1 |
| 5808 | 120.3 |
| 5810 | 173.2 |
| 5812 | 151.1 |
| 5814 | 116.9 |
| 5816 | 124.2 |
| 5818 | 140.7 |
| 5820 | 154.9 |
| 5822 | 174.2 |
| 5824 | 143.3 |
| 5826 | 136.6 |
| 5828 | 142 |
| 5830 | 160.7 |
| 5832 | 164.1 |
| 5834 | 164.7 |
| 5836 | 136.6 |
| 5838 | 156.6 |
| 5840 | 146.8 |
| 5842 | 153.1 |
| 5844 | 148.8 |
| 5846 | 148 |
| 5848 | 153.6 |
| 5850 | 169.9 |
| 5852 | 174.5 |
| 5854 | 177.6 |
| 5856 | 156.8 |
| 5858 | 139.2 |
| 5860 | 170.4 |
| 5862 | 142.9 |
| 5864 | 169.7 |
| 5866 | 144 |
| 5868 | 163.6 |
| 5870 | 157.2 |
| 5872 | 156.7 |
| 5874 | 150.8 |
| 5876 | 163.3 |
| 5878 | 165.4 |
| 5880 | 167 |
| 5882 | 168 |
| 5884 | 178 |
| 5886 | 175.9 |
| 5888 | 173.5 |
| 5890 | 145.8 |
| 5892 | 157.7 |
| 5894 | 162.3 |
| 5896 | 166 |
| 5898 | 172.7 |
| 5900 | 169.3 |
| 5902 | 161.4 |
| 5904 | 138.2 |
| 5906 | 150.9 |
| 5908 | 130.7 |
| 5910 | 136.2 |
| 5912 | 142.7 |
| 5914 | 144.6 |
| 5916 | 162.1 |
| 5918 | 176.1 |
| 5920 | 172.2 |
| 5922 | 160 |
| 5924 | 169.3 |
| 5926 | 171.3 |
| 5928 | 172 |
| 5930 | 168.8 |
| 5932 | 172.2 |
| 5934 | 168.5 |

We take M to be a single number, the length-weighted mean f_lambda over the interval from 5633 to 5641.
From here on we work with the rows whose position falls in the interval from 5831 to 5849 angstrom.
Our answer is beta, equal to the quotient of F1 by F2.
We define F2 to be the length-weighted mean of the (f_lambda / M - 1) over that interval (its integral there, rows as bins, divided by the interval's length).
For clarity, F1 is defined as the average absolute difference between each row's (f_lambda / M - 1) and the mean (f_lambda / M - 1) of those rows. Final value 1.9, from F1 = 0.044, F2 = 0.023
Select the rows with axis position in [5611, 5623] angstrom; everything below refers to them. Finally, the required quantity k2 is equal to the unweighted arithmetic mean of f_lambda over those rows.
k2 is 710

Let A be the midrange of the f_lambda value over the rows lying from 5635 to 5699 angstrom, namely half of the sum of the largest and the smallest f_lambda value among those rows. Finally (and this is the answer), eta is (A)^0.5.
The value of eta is 12.7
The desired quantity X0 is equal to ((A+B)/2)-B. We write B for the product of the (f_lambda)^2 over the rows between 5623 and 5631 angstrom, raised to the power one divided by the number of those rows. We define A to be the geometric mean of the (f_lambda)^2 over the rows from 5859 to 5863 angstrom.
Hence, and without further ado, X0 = -8099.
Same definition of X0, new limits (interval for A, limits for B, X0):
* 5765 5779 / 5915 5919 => -3904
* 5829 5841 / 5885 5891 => -1580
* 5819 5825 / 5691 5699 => 1399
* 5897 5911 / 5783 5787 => -480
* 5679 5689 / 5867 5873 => -6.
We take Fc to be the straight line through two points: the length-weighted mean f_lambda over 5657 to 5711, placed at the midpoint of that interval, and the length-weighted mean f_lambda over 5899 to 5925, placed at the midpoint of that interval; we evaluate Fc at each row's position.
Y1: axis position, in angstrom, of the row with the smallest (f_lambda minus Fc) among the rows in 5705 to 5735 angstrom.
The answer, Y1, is 5716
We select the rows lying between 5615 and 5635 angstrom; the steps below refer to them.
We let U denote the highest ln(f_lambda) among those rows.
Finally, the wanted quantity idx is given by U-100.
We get -93.1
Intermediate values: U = 6.92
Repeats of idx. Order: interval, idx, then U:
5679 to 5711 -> -94.8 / 5.22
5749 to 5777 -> -94.9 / 5.14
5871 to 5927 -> -94.8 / 5.18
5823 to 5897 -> -94.8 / 5.18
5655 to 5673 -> -94.8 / 5.17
